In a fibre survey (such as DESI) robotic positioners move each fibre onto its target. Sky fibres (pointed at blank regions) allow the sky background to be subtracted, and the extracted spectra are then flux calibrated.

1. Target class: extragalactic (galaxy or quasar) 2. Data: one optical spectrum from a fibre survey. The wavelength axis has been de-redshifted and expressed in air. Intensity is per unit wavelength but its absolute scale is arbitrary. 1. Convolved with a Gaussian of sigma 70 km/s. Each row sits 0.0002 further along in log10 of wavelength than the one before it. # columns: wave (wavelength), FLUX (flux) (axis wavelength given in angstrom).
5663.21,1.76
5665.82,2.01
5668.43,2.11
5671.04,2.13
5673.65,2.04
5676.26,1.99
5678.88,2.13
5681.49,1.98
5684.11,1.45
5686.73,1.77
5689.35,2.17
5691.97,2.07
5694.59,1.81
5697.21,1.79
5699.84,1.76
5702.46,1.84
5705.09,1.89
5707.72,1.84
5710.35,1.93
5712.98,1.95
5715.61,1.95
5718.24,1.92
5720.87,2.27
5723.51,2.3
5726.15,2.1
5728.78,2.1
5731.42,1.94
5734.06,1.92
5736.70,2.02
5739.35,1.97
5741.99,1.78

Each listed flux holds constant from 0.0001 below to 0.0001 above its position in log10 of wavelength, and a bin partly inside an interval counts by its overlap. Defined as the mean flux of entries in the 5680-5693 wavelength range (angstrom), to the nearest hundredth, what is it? 1.89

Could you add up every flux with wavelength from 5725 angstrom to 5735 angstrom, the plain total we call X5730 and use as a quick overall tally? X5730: 8.1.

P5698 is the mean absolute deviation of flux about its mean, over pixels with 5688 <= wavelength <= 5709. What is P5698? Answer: 0.11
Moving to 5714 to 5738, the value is 0.12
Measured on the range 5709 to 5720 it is 0.01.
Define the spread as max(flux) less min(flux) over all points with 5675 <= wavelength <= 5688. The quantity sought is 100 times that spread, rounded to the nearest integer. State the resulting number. 68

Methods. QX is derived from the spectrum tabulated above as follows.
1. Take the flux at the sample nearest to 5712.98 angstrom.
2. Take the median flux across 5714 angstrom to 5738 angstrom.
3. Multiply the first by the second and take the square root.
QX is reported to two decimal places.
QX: 1.98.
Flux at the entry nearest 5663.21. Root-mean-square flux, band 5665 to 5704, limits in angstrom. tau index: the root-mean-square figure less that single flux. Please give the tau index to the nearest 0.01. 0.19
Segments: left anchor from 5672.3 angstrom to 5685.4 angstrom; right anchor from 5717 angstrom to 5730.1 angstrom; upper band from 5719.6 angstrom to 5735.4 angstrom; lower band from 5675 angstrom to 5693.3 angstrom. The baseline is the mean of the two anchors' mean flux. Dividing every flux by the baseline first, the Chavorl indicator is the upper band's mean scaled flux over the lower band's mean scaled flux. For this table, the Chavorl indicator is 1.09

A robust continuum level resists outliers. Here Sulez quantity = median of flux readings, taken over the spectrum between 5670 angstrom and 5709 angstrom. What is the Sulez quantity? 1.89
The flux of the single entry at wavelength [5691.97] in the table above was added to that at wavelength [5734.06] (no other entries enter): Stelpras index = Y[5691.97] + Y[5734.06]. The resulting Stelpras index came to 3.990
